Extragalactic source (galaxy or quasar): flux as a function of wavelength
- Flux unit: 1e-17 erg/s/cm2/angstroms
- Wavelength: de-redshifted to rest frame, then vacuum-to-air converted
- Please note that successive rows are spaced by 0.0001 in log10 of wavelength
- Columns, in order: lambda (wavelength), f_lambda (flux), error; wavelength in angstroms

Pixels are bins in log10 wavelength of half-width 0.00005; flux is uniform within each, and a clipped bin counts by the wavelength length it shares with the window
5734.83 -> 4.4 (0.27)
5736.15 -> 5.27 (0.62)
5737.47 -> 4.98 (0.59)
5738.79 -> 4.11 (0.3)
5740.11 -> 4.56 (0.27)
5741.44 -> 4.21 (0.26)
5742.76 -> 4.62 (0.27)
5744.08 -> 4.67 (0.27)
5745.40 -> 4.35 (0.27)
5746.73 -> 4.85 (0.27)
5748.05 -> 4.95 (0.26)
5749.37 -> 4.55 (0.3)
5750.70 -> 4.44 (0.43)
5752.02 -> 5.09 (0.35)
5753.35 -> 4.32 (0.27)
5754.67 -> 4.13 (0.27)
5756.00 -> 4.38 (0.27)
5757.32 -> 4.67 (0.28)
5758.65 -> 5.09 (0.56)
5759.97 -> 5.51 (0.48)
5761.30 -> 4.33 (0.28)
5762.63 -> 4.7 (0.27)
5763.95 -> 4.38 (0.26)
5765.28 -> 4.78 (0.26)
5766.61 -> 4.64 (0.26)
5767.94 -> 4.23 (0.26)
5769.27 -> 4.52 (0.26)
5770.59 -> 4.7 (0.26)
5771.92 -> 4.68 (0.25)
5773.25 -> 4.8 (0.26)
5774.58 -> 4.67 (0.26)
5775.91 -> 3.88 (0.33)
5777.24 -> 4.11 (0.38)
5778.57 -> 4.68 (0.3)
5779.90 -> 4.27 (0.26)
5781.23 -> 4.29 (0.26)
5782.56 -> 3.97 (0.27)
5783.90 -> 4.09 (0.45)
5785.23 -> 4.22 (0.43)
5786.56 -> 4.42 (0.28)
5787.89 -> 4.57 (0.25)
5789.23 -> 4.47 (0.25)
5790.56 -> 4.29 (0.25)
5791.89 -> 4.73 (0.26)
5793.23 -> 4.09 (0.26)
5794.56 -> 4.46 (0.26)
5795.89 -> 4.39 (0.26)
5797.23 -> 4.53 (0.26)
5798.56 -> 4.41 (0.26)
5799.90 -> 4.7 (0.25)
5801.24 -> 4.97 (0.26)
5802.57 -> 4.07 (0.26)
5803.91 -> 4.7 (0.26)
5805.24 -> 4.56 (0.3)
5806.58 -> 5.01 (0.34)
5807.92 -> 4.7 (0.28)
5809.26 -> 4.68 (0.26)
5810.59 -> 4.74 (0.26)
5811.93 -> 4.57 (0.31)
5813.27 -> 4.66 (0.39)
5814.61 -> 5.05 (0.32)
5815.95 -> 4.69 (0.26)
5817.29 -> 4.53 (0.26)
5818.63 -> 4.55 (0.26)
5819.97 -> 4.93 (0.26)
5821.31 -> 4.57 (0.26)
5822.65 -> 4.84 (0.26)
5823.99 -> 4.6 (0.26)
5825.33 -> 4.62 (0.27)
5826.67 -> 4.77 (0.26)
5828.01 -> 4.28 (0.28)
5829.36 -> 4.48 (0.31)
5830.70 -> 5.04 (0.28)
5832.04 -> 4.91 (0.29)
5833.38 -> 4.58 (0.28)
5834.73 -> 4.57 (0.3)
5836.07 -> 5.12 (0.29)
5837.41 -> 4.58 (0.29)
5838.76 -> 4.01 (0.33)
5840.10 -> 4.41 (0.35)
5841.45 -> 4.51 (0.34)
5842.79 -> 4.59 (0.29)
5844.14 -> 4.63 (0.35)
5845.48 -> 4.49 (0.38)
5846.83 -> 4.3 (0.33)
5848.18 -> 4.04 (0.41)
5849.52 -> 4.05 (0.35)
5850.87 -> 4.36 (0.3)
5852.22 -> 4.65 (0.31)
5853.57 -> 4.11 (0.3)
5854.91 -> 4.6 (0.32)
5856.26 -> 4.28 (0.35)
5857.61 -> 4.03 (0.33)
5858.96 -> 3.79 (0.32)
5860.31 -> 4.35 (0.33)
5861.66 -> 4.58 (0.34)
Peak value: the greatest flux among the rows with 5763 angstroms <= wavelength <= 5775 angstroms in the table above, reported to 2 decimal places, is 4.80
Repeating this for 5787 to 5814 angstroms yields 5.01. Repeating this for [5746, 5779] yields 5.51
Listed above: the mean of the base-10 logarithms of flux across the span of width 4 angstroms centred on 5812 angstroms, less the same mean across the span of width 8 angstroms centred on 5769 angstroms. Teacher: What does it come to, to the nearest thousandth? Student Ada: 0.006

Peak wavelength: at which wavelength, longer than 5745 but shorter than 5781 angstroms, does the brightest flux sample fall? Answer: 5759.97 angstroms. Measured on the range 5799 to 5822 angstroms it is 5814.61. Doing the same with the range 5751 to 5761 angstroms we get 5759.97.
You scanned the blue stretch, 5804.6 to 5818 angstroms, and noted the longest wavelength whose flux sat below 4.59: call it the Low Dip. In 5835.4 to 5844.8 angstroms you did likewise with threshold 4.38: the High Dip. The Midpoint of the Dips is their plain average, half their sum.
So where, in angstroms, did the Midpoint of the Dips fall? 5828.0 angstroms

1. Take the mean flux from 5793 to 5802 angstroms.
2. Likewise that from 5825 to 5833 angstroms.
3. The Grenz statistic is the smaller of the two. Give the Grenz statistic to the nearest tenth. 4.5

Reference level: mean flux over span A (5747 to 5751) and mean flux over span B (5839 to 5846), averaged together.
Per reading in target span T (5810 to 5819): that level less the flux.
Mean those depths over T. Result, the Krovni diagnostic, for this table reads -0.10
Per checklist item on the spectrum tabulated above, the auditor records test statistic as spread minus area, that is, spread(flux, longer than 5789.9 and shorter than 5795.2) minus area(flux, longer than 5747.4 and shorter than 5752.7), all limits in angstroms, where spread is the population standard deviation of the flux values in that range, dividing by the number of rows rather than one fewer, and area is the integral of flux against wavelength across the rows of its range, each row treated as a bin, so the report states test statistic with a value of -25.0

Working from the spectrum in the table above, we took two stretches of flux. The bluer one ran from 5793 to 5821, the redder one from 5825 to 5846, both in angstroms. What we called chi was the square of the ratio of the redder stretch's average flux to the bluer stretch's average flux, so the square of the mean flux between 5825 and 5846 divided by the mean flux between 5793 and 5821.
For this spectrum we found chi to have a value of 0.99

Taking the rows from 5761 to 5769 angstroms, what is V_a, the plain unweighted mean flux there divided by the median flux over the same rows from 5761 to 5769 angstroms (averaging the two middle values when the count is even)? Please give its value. 1.00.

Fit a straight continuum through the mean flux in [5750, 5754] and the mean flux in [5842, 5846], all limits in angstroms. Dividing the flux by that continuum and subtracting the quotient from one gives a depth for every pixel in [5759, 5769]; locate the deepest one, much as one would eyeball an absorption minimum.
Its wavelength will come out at 5767.94 angstroms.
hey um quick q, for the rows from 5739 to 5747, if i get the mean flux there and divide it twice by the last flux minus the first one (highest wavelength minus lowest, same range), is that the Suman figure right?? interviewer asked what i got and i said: 54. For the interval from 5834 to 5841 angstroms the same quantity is 177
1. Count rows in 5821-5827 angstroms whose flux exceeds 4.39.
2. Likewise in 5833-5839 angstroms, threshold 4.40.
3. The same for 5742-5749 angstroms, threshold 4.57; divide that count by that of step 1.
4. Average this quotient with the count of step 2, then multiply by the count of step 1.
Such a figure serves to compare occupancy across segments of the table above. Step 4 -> 12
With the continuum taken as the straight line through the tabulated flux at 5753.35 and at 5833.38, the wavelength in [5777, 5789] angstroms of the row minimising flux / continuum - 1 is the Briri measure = 5782.56 angstroms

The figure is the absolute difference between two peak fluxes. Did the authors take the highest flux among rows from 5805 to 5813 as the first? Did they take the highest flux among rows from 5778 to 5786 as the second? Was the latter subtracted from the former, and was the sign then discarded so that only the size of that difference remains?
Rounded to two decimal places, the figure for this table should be 0.33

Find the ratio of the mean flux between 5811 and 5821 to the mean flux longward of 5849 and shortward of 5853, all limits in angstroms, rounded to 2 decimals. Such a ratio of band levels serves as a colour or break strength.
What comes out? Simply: 1.08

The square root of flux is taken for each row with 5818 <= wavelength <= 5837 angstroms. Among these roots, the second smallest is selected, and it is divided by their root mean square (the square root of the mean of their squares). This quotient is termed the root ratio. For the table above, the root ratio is 0.976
